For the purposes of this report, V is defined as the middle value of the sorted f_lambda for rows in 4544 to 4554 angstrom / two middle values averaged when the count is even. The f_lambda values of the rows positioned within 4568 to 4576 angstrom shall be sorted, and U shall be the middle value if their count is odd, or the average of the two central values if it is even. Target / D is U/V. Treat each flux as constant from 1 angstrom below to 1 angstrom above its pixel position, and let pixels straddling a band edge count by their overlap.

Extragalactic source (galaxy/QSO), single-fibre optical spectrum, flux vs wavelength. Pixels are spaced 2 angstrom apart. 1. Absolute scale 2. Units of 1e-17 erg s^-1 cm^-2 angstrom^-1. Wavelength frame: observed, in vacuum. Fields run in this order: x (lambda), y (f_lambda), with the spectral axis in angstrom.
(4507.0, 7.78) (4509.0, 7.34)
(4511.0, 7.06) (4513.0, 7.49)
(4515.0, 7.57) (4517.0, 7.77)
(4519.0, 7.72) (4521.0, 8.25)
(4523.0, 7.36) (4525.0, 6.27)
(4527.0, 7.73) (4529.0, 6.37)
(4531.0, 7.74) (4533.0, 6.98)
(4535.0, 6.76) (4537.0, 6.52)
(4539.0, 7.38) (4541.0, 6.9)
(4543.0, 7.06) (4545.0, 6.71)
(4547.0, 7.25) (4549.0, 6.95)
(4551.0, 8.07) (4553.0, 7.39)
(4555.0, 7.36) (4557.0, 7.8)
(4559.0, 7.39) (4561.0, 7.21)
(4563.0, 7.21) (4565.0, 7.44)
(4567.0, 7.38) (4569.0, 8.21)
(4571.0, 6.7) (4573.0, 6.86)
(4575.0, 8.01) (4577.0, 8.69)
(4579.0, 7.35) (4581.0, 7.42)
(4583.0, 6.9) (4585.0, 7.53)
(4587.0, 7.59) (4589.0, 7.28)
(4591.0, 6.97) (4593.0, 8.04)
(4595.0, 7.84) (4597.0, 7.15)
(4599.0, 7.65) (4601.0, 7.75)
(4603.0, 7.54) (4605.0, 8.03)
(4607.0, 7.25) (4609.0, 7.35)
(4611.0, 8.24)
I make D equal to 1.03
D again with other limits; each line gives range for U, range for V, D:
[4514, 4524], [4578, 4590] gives 1.05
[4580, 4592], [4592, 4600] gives 0.95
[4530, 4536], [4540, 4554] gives 0.99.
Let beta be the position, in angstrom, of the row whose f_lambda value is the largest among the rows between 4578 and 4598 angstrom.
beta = 4593.0 angstrom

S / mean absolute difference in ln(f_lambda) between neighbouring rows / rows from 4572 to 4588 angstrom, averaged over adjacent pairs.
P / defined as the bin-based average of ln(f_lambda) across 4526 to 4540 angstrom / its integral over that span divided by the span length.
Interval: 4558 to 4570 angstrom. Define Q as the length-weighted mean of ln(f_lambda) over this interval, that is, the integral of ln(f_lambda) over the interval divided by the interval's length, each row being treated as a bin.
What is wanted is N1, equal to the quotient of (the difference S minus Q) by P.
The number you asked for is -0.99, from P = 1.95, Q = 2.01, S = 0.083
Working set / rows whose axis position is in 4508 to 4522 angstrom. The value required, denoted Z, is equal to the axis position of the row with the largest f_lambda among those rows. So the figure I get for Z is 4521.0 angstrom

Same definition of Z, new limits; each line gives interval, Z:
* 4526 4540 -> 4531.0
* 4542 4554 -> 4551.0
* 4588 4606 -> 4593.0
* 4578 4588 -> 4587.0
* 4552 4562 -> 4557.0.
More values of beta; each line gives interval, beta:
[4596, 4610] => 4605.0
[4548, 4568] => 4551.0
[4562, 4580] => 4577.0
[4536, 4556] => 4551.0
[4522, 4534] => 4531.0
